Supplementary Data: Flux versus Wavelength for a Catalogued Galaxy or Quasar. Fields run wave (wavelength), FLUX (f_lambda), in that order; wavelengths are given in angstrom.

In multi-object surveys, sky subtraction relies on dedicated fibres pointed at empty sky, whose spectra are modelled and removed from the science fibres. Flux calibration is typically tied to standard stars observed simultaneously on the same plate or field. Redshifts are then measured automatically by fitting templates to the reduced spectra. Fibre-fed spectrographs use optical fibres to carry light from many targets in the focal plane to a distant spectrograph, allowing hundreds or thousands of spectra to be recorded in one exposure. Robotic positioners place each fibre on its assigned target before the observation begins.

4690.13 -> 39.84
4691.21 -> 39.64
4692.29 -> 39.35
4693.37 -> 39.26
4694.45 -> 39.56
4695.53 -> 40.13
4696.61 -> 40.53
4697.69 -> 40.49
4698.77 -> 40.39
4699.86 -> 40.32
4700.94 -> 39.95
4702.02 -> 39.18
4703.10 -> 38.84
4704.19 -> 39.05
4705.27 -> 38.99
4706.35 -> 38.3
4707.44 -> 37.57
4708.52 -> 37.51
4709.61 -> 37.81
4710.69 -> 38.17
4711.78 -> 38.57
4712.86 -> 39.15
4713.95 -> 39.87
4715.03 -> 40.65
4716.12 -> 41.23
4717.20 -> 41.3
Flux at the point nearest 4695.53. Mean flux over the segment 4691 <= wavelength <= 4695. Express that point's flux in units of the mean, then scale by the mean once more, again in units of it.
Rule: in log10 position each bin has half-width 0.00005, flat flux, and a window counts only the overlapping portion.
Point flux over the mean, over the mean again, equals 0.0258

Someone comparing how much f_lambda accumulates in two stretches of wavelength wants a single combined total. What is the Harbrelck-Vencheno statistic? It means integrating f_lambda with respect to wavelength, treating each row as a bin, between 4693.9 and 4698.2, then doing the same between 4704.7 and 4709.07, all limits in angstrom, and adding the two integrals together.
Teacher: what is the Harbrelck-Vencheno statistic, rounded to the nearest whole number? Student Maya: 339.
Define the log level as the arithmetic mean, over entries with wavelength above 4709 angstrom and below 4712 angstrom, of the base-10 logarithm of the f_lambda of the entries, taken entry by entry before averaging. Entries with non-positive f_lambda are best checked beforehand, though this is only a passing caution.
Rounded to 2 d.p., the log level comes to 1.58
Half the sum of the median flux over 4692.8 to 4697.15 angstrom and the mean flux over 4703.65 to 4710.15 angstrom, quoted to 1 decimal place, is 39.0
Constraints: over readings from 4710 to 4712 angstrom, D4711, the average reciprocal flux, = 0.0261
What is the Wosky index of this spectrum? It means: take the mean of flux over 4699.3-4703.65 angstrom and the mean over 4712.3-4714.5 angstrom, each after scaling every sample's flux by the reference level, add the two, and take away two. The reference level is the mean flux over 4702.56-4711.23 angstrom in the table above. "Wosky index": 0.07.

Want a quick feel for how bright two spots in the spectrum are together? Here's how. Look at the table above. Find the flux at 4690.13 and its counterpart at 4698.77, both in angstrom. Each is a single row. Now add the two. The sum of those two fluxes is 80.2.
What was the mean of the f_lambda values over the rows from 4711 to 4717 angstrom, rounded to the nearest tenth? 39.9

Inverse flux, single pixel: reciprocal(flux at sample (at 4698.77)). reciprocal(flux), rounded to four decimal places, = 0.0248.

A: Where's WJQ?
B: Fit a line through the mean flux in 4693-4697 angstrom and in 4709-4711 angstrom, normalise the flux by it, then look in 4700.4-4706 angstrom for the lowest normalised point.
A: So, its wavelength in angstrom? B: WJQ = 4703.10 angstrom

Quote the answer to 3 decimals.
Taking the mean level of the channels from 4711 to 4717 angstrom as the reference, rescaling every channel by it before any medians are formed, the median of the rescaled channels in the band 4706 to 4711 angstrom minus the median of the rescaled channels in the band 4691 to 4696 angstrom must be -0.044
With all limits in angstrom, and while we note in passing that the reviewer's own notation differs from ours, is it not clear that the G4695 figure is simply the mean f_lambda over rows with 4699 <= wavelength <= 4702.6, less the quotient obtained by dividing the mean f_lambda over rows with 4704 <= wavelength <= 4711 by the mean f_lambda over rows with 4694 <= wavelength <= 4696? 38.9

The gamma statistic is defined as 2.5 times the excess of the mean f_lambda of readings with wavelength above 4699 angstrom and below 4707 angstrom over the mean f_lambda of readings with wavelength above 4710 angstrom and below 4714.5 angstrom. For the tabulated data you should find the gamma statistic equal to 0.7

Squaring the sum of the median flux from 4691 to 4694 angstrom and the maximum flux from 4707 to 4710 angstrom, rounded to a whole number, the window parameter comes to 5954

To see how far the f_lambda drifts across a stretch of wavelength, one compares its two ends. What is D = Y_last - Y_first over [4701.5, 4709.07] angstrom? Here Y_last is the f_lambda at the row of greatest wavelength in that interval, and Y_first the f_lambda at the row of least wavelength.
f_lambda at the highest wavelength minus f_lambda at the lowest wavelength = -1.7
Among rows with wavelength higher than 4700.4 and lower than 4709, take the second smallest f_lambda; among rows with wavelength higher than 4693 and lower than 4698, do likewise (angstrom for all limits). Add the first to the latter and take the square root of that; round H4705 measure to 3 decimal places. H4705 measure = 8.782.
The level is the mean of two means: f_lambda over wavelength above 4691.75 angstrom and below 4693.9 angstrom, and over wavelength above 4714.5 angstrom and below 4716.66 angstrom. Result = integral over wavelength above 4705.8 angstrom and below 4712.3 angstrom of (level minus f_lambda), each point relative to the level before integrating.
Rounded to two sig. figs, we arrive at 14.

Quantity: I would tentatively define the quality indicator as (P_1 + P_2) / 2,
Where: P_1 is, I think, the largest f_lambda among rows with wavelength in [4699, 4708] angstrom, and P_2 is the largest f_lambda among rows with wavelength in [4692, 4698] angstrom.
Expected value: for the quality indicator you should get 40.4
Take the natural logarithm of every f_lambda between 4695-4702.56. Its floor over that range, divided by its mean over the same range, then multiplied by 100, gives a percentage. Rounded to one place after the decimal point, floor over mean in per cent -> 99.3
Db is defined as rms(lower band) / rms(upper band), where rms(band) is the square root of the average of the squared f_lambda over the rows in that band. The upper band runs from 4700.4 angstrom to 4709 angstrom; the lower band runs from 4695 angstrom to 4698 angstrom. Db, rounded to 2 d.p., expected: 1.04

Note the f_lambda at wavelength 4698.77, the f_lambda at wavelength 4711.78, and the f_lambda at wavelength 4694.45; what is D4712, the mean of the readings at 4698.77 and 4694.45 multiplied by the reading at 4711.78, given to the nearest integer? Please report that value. 1542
